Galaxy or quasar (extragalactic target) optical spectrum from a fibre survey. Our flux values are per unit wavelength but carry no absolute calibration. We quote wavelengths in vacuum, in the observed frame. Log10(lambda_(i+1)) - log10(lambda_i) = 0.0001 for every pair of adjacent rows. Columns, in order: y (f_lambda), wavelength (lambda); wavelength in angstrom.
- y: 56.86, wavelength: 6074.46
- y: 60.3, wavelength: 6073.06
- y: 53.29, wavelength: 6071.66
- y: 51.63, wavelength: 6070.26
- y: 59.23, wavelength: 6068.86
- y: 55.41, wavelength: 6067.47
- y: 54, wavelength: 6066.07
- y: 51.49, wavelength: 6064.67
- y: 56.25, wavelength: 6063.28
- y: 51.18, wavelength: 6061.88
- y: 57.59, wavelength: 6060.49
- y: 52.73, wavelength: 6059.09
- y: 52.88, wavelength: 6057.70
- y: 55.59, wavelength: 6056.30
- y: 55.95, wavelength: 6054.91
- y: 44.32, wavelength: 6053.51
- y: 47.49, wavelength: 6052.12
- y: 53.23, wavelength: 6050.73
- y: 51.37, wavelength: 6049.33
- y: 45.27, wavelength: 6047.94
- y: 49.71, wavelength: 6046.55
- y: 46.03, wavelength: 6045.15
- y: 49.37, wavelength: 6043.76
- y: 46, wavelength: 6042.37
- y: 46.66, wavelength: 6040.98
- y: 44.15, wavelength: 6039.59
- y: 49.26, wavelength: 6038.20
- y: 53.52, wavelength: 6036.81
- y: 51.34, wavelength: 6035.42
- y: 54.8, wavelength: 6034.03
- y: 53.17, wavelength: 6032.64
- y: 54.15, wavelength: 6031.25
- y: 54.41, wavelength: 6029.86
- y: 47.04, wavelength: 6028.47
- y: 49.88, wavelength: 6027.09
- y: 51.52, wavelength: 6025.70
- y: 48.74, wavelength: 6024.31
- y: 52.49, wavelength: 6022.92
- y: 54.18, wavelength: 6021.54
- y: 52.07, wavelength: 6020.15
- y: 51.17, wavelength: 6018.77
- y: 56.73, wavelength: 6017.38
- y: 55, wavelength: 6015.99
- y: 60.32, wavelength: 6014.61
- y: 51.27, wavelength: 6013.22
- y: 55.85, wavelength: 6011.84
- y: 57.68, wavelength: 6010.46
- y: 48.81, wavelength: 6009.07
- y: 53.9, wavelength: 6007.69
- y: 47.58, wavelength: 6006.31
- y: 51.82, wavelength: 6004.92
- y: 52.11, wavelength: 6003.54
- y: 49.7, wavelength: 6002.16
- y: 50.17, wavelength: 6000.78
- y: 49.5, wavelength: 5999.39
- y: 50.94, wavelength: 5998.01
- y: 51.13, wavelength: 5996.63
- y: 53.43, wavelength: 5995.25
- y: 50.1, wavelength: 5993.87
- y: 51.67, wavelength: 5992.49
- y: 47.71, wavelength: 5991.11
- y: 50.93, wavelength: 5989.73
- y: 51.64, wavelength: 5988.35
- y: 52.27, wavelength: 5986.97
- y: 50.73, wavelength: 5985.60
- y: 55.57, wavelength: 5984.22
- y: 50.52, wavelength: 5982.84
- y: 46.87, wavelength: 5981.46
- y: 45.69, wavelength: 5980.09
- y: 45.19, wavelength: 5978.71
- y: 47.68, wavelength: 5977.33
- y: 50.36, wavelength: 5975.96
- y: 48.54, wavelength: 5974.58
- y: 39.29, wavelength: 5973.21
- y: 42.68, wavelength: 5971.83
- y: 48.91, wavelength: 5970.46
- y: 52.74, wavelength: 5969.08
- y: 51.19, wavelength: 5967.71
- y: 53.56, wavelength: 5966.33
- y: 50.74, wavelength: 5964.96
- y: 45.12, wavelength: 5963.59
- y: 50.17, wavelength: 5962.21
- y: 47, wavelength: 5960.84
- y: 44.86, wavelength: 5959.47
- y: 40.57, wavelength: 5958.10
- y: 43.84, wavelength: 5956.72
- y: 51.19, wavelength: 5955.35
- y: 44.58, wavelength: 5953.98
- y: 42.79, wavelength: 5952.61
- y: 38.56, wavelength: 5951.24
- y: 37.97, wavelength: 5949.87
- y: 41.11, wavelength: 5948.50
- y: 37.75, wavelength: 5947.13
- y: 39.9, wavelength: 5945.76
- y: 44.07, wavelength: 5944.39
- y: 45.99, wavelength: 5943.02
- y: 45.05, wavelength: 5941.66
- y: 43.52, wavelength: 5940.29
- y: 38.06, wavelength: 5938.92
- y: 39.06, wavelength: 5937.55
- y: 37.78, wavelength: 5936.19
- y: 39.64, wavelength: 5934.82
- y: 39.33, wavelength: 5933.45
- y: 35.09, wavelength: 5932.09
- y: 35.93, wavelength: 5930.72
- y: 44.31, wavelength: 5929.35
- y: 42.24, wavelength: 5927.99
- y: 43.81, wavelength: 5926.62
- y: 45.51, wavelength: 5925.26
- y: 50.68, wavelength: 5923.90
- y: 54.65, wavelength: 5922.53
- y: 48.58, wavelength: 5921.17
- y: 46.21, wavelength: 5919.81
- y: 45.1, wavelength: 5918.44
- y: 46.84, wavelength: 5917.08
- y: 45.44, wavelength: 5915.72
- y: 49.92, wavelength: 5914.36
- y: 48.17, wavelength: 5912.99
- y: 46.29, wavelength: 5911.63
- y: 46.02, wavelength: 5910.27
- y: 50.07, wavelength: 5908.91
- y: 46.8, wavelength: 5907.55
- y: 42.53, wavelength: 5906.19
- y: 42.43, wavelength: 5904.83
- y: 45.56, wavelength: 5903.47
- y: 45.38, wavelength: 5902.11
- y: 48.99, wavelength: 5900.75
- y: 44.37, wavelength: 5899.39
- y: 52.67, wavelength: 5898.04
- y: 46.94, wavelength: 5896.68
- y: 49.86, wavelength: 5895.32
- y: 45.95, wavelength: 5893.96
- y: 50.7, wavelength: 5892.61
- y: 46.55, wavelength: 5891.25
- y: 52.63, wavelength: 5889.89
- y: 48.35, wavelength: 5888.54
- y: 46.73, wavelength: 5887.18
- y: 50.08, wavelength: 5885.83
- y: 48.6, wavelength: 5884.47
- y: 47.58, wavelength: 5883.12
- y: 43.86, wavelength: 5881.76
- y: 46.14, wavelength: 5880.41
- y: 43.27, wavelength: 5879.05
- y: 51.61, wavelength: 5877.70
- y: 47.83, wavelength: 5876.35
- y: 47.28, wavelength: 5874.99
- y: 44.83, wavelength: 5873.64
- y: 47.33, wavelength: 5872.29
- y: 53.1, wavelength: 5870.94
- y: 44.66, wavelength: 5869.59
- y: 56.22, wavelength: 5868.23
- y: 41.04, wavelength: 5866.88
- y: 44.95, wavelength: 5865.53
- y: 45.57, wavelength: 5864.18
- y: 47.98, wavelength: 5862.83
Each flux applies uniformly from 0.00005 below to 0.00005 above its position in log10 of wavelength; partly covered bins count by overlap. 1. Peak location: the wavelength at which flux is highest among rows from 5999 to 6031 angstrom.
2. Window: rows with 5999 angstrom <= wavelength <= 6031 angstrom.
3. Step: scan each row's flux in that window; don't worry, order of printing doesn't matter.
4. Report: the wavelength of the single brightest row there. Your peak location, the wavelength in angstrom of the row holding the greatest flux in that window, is 6014.61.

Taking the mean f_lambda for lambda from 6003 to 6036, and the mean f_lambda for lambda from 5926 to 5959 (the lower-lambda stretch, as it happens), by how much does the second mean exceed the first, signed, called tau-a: -11.4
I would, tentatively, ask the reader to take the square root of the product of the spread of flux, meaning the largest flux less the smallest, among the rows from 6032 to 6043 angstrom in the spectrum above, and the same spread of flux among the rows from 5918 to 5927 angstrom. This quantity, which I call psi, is 11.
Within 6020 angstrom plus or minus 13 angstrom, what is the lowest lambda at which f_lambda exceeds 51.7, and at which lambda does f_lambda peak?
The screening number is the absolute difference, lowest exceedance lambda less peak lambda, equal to 6.9 angstrom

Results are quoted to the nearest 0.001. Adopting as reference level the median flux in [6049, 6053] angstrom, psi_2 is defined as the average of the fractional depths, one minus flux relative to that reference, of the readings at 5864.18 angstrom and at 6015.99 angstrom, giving 0.021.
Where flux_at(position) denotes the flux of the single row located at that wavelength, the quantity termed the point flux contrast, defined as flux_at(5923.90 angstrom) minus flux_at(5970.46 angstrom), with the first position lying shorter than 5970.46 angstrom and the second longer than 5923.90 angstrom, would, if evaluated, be 2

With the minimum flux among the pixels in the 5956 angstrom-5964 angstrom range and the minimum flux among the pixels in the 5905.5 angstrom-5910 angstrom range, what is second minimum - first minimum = 2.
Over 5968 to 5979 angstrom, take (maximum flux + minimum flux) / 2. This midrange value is 46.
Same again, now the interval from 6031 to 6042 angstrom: 49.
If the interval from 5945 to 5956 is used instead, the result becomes 44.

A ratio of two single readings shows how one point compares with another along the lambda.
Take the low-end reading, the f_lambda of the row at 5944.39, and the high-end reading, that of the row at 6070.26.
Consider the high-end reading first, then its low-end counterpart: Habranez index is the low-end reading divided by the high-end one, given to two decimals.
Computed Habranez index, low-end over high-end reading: 0.85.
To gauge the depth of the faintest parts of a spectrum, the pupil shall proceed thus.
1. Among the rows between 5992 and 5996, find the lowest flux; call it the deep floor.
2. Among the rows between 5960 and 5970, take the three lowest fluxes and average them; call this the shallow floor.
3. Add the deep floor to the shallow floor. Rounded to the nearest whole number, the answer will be 98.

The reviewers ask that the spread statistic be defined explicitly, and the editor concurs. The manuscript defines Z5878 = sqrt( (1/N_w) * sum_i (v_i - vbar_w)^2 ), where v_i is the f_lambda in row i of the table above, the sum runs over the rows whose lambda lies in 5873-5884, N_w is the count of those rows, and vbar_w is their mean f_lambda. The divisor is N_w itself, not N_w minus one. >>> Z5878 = 2.5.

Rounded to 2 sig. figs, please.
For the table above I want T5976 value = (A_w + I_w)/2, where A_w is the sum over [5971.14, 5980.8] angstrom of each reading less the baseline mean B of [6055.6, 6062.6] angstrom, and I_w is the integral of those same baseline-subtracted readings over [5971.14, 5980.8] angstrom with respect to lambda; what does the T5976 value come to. -70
